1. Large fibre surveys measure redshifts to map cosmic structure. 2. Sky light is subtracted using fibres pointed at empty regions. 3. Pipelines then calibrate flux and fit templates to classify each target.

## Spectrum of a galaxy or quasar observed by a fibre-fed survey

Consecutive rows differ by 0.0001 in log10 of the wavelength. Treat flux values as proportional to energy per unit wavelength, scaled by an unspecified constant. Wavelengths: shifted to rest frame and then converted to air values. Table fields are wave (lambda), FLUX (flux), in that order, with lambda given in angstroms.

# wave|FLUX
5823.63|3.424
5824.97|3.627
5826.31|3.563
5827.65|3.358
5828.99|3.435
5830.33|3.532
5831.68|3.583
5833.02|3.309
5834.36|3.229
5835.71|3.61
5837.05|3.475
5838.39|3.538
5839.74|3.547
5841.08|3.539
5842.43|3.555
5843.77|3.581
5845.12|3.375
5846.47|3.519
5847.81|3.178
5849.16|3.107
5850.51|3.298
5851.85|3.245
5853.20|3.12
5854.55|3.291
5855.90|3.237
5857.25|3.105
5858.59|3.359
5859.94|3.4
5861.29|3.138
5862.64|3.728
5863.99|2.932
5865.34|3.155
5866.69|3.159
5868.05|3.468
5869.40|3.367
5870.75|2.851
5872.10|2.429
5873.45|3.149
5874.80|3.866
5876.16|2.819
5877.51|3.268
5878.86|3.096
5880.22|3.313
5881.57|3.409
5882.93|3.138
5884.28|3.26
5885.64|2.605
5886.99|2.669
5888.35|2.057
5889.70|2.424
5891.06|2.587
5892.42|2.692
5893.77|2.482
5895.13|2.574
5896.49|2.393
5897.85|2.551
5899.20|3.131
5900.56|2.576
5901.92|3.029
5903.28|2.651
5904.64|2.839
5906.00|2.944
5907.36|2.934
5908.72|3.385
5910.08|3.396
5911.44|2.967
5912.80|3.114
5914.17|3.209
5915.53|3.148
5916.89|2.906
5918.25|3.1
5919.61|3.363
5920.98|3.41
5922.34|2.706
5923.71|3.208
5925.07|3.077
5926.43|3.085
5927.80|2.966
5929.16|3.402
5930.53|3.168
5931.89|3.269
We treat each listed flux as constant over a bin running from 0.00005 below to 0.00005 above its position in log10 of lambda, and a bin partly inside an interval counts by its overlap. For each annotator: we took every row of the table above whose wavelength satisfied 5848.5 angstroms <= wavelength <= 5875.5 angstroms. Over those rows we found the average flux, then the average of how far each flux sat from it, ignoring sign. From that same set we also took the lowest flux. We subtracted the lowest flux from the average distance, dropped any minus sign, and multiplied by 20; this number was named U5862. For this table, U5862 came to 44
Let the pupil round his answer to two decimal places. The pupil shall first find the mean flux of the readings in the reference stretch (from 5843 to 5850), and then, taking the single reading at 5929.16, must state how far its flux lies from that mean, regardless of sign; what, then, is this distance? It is 0.05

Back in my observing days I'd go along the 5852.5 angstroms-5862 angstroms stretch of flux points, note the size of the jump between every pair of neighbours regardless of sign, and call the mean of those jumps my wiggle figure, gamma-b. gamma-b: 0.15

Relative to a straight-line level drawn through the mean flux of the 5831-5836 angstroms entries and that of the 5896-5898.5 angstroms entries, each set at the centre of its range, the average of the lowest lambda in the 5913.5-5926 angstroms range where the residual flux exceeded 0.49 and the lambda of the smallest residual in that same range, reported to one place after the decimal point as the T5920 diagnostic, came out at 5918.3 angstroms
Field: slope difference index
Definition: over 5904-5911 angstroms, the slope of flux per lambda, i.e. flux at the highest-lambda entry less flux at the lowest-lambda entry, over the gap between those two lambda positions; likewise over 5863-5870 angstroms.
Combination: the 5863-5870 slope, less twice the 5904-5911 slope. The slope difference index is -0.12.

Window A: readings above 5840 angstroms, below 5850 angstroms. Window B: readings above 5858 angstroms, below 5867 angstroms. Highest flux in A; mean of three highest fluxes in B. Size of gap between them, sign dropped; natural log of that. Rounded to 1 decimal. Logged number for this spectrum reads -2.5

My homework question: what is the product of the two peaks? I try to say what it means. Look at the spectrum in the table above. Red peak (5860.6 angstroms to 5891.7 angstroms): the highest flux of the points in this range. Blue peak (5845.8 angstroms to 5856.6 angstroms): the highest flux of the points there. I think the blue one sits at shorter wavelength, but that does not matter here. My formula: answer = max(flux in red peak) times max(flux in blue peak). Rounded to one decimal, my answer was 13.6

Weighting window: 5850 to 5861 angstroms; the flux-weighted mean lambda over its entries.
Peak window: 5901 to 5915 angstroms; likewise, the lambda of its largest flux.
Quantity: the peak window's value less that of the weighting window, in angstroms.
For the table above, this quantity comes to 54.8 angstroms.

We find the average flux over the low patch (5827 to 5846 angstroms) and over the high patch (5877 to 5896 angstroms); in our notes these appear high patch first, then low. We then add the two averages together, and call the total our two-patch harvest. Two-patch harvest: 6.3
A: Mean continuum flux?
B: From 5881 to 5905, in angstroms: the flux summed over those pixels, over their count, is 2.7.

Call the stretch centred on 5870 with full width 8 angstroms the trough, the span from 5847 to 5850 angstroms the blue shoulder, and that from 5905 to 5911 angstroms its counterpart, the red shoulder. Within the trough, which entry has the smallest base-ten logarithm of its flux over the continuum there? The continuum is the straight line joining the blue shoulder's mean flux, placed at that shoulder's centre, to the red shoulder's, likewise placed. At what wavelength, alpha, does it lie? 5872.10 angstroms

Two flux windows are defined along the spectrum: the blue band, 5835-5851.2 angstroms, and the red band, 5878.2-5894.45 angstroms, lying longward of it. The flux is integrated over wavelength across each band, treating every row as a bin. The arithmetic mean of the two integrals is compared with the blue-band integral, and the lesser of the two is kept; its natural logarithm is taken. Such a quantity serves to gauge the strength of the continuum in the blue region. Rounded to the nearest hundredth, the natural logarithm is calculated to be 3.93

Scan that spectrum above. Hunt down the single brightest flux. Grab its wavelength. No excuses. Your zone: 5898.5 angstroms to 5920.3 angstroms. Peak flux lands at 5910.08 angstroms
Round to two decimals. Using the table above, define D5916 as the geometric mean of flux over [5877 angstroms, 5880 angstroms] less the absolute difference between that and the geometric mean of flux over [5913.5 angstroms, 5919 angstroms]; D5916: 3.09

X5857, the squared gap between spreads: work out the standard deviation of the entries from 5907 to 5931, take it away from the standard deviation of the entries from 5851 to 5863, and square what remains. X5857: 0.00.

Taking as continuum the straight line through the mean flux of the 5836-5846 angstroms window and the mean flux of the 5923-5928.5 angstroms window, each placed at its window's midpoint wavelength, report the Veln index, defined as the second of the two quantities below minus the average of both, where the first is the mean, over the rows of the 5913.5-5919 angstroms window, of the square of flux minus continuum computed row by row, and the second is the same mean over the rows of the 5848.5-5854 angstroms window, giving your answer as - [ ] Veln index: 0.03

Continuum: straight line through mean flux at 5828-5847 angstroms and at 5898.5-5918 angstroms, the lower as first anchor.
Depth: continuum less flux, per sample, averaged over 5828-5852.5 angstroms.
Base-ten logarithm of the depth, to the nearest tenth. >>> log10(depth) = -1.4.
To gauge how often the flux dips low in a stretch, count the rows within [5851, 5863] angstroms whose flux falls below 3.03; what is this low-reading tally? 0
